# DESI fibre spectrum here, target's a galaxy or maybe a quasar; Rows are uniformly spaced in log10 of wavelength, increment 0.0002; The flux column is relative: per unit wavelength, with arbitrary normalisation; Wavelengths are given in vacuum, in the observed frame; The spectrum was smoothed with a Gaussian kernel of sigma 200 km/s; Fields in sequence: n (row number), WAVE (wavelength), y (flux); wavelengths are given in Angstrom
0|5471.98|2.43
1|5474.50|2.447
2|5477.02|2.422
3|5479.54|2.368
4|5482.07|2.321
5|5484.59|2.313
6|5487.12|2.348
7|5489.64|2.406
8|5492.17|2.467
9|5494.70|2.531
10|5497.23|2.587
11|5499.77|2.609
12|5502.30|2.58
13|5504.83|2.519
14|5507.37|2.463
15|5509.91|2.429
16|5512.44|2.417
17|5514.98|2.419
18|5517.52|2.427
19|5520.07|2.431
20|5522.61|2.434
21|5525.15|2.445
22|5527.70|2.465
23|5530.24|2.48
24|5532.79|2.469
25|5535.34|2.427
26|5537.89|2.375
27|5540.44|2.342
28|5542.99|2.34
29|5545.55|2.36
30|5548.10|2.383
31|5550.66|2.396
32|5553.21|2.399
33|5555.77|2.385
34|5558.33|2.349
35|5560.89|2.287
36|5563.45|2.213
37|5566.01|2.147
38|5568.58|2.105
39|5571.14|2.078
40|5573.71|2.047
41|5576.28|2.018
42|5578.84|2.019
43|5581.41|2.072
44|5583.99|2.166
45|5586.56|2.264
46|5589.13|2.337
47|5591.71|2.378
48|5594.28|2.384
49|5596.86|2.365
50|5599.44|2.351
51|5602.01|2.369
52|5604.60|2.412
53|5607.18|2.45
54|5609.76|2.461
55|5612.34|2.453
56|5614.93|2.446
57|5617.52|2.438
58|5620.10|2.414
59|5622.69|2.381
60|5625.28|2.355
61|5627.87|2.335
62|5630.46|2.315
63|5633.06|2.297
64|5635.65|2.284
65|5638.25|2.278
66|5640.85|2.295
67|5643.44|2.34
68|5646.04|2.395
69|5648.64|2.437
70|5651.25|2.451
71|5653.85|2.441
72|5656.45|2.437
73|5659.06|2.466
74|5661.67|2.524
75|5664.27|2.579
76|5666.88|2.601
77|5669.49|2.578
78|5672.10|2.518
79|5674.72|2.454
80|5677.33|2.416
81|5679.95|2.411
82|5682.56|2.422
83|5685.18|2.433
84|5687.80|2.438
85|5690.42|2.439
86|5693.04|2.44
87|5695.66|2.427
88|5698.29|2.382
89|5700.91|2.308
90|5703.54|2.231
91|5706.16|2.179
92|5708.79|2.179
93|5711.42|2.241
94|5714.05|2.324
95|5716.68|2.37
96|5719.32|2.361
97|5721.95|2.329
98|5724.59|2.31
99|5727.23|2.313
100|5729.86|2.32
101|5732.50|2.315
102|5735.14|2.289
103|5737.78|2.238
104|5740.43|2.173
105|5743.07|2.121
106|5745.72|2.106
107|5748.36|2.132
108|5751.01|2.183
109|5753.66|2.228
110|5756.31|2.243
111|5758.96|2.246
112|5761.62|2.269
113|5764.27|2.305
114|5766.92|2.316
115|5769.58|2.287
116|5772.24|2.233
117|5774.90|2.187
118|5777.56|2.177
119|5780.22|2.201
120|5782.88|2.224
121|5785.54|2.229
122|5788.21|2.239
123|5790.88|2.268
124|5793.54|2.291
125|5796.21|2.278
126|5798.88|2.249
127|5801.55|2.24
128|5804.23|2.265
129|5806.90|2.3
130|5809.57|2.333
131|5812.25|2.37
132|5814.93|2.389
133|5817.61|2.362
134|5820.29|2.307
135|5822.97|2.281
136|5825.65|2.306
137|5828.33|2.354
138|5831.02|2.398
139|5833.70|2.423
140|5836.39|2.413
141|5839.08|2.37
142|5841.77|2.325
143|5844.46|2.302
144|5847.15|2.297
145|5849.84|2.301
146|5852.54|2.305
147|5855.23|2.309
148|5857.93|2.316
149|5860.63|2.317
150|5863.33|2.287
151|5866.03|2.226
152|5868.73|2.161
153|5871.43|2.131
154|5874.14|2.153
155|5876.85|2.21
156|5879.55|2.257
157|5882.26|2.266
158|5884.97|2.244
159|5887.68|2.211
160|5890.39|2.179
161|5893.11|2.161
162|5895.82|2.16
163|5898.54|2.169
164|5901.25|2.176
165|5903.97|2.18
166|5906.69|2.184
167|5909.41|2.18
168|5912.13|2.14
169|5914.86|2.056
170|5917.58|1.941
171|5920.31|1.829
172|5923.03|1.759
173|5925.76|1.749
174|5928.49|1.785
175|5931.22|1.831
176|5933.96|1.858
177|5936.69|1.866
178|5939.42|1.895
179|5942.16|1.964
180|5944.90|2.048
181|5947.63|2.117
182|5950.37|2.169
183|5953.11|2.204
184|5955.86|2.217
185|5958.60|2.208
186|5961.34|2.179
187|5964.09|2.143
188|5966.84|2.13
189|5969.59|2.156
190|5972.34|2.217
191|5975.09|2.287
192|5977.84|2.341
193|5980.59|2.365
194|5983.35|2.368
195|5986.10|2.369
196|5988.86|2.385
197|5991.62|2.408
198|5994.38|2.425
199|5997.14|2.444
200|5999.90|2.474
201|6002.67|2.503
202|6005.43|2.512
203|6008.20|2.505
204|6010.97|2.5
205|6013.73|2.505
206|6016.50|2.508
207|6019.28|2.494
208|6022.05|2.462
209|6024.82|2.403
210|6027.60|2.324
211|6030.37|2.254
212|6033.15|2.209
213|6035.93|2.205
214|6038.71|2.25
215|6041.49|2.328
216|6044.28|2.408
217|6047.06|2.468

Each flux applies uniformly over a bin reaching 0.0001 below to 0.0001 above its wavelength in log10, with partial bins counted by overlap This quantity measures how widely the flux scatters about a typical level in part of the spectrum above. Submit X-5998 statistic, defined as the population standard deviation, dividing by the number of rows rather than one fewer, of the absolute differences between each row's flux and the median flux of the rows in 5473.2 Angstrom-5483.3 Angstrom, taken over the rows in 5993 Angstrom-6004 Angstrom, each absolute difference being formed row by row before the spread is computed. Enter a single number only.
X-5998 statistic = 0.030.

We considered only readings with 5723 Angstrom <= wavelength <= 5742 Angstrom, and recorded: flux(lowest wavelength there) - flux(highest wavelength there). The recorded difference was 0.14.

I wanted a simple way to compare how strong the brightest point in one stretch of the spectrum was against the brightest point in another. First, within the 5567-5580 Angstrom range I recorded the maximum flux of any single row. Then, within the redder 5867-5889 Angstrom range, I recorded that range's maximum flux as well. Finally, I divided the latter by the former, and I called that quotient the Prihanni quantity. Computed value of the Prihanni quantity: 1.076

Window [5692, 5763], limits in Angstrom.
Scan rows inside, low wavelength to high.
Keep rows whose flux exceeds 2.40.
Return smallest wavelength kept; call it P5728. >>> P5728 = 5693.04 Angstrom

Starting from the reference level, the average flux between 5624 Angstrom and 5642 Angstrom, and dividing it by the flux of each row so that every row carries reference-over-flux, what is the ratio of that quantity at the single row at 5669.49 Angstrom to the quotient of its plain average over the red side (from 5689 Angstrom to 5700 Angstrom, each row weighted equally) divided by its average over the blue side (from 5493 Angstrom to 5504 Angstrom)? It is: 0.84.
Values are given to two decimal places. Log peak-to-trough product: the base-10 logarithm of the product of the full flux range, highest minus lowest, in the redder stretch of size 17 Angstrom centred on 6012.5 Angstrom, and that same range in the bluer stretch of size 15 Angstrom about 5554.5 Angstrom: -2.70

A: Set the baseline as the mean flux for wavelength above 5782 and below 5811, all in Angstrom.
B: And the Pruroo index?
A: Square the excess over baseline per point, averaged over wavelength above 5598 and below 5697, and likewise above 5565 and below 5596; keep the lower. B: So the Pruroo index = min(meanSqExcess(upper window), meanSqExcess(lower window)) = 0.027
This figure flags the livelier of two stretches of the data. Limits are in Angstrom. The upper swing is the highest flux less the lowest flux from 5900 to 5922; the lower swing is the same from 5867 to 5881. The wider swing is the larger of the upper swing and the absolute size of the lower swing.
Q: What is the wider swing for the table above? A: 0.355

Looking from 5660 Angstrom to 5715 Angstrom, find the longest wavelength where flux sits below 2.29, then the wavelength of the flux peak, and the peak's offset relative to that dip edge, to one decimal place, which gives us -44.5 Angstrom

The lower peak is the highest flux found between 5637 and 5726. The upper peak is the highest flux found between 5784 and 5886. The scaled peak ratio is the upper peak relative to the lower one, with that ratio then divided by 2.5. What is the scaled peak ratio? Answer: 0.373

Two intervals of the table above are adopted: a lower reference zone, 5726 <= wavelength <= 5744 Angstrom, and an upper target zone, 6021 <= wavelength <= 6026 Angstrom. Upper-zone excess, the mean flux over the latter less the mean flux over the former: 0.18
